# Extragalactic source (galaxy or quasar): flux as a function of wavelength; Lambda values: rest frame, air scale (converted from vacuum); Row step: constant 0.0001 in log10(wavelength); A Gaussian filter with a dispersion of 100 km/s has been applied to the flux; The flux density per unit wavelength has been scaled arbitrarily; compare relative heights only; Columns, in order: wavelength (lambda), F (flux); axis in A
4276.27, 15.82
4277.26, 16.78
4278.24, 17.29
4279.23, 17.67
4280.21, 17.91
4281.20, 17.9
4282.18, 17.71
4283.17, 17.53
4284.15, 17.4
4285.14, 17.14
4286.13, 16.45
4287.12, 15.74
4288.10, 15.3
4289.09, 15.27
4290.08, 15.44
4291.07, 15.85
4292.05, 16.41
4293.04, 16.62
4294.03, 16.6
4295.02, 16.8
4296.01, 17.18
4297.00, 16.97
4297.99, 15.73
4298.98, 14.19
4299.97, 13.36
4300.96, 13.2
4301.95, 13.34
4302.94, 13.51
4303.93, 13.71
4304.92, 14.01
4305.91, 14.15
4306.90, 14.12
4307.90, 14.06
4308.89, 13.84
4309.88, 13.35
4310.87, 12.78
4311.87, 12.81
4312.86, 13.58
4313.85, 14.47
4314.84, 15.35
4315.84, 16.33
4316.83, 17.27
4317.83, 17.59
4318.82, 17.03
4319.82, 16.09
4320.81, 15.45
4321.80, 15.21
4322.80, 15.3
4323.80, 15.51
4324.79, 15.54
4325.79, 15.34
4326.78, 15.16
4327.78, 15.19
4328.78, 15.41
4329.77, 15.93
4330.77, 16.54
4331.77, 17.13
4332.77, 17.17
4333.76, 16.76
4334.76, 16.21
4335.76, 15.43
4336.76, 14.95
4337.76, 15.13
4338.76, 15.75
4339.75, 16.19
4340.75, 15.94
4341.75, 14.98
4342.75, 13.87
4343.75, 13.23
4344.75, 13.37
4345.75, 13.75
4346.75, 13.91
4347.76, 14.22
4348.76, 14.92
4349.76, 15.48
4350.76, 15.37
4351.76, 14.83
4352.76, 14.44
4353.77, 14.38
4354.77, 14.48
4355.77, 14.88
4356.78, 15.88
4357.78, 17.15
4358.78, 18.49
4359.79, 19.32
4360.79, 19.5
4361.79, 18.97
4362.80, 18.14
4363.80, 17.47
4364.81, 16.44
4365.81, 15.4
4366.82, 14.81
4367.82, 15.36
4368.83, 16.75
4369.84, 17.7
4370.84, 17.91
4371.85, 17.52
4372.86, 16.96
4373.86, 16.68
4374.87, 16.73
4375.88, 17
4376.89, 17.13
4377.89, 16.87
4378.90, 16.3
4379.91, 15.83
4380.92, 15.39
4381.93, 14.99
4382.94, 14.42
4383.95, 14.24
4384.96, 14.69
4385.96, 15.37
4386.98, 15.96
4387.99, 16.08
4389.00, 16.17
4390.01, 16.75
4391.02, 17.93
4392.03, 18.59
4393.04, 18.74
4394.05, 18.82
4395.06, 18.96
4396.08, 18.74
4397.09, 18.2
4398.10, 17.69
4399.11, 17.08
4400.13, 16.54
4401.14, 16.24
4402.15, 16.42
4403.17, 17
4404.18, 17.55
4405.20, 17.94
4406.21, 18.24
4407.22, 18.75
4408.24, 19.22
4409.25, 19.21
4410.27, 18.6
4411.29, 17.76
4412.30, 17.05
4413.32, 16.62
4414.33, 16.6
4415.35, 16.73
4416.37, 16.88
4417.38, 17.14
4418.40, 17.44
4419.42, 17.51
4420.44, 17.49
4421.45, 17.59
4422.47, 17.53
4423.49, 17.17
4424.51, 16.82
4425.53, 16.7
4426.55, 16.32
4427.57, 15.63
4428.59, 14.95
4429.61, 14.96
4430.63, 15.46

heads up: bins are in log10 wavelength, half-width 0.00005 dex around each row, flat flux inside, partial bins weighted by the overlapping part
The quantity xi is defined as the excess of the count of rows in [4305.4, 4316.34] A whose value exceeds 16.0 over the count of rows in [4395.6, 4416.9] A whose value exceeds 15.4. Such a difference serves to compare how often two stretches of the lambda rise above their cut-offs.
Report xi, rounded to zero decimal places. -20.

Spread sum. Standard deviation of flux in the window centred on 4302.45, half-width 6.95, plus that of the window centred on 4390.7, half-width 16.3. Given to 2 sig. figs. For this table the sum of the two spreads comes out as 2.6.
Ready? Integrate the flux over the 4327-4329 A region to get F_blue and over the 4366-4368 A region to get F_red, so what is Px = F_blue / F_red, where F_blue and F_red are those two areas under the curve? 1.01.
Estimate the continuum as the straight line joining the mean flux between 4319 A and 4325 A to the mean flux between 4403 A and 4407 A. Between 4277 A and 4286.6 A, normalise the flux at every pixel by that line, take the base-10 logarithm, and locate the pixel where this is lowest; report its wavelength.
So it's 4286.13 A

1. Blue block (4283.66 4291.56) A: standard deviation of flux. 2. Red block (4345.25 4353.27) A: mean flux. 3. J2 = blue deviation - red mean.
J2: -13.8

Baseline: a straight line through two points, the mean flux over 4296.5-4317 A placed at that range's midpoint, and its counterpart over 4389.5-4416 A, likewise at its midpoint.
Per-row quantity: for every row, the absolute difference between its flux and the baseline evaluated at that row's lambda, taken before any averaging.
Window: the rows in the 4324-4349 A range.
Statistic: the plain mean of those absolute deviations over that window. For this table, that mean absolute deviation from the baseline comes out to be 1.0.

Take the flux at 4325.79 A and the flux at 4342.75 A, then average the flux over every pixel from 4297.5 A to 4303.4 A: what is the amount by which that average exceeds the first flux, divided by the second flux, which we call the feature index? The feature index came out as -0.10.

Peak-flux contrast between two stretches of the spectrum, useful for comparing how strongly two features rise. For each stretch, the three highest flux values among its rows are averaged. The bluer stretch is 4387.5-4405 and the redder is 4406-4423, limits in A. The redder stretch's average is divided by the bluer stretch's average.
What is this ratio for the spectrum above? 1.01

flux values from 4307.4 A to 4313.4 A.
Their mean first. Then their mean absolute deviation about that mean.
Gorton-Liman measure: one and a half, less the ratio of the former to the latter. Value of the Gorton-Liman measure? -30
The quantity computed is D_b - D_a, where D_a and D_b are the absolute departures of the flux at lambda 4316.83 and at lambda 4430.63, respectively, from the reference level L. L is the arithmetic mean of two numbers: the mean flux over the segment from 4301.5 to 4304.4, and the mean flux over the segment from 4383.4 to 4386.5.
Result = -1.8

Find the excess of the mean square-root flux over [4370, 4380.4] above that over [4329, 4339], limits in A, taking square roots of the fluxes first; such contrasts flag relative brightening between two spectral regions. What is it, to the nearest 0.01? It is 0.10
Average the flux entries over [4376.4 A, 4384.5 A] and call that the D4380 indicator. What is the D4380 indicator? 15.6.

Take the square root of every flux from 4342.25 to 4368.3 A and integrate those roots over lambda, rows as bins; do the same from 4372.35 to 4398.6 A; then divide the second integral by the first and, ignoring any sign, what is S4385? 1.04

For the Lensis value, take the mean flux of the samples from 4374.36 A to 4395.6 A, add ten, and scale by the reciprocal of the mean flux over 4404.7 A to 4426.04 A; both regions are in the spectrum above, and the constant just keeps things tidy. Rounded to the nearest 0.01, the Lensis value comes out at 1.51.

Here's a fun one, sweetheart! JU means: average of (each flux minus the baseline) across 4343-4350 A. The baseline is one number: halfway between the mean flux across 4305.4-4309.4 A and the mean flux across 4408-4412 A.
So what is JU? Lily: -2.24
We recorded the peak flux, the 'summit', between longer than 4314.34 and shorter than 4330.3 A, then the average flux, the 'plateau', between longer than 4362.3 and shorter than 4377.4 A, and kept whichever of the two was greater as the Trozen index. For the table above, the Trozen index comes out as 17.6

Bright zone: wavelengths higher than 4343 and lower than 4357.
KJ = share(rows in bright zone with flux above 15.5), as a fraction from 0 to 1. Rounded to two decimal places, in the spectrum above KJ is 0.07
